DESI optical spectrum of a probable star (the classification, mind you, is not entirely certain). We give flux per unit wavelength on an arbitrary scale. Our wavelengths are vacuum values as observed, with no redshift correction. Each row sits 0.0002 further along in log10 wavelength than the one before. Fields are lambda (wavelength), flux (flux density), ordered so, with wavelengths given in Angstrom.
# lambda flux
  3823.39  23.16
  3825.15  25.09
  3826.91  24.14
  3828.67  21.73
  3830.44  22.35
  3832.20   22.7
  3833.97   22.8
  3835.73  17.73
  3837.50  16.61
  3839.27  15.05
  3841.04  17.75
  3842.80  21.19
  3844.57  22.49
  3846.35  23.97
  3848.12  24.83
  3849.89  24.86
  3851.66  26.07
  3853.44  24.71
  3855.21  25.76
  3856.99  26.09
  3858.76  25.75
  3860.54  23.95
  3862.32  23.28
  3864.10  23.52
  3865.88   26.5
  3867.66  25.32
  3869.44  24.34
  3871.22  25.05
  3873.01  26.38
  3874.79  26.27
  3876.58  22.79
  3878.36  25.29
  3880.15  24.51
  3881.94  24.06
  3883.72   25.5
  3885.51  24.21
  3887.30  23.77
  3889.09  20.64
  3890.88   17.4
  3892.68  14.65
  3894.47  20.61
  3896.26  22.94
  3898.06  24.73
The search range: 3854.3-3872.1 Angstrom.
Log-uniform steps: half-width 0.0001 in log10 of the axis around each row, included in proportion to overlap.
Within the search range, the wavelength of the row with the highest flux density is 3865.88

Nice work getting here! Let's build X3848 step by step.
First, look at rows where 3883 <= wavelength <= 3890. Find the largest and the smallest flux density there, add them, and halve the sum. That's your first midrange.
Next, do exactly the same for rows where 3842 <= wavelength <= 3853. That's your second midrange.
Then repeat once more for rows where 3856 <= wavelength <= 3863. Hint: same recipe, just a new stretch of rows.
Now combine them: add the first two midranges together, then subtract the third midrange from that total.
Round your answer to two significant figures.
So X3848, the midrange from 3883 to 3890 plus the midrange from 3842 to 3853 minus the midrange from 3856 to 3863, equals 22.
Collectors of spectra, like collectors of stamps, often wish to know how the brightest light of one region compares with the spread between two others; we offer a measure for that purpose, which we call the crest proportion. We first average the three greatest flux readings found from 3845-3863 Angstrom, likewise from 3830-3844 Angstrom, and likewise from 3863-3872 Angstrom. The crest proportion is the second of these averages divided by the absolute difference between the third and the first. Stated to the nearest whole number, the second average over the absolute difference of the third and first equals 65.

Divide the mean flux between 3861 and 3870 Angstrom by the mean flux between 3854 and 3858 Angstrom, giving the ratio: 0.95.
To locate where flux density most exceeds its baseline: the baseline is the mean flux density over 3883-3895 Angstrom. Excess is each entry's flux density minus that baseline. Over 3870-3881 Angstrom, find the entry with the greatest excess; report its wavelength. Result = 3873.01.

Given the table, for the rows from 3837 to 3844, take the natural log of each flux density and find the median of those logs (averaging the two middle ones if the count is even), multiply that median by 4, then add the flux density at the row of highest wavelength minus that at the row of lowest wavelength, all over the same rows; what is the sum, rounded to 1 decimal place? 16.0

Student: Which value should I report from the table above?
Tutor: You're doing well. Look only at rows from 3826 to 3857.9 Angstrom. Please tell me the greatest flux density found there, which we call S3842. 26.09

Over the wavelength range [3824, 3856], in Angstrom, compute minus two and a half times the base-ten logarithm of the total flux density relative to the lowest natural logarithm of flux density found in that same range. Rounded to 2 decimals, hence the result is -5.42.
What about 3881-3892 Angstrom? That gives -4.19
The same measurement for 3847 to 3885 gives -5.56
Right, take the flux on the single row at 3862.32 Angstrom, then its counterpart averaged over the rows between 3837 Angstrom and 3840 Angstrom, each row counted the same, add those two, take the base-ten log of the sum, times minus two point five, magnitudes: -3.98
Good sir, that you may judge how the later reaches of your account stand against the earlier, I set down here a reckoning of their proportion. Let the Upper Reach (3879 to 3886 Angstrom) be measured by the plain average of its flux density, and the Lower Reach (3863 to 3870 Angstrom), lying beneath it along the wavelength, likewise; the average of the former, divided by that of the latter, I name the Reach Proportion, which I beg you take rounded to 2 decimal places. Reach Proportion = 0.99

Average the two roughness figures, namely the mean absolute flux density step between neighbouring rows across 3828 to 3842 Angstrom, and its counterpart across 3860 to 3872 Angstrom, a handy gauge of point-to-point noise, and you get 1.4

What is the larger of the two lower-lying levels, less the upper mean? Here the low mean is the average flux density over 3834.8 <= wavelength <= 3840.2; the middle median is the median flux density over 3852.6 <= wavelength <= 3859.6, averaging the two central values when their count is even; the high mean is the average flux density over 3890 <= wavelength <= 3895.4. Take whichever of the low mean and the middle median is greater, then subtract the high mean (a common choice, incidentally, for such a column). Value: 8.2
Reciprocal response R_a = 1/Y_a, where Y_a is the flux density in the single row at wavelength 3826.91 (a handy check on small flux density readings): 0.0414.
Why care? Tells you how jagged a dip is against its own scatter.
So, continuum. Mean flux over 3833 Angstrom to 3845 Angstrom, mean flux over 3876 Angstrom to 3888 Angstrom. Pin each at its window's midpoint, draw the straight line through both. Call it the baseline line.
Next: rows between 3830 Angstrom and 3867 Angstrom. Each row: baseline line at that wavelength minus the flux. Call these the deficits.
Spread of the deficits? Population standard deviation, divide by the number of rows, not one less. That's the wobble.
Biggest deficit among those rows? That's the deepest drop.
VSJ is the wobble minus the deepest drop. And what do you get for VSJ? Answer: -1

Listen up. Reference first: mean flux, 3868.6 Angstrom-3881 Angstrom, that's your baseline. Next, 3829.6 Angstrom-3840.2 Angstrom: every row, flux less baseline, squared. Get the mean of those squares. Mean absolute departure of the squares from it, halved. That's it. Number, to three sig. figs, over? 16.9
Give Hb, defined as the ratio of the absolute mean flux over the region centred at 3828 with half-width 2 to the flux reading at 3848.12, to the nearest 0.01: 0.92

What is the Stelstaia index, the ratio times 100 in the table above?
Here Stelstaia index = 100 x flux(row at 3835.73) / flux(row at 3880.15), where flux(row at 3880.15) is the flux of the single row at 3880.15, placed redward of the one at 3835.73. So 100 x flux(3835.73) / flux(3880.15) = 72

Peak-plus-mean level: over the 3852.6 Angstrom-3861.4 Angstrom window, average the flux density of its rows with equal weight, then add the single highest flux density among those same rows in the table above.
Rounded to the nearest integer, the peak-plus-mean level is 51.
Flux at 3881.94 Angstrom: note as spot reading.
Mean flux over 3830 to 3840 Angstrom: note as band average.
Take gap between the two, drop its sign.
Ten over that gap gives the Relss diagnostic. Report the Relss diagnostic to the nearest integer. 2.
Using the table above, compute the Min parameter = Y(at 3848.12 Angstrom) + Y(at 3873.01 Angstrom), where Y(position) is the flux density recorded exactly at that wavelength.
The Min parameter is 51.2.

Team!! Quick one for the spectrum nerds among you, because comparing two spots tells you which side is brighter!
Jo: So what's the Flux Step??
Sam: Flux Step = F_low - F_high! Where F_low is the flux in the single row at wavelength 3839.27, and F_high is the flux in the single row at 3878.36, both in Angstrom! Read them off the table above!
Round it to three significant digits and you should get -10.2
